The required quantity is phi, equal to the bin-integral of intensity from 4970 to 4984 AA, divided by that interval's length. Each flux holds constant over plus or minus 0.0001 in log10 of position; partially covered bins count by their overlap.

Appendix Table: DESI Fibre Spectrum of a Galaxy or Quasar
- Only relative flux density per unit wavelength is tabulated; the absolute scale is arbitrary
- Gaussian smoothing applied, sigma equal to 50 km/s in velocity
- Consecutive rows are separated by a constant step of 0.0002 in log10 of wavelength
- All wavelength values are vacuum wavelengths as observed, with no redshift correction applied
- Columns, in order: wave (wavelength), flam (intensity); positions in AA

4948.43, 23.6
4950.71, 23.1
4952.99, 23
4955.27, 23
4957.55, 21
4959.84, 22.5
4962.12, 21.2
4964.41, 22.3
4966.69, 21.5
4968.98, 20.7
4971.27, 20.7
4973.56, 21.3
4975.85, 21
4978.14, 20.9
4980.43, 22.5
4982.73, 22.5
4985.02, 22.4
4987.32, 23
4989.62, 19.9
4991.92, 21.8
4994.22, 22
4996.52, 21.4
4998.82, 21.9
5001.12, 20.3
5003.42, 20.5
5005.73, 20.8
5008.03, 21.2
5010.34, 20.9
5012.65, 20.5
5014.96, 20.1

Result 21.5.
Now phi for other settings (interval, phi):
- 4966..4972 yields 20.9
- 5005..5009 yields 21.0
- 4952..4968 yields 22.1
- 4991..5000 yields 21.8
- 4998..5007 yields 20.9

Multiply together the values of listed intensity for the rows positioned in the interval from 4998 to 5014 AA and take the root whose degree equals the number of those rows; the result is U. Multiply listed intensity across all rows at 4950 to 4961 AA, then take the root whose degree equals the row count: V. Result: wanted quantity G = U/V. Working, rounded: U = 20.87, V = 22.5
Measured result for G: 0.93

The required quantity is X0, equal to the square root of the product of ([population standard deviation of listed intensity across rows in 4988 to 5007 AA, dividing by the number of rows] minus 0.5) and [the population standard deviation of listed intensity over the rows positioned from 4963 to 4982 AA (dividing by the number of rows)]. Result 0.41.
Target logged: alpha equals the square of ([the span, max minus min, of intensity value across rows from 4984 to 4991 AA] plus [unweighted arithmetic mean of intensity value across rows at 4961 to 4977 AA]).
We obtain 593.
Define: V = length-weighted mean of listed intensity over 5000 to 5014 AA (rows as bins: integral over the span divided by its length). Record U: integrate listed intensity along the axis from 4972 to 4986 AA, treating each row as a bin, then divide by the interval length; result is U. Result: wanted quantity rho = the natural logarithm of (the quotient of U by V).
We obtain 0.049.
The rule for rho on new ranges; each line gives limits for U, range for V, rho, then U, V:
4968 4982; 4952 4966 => -0.042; 21.2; 22.1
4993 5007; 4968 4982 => -0.003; 21.2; 21.2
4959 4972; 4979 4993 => -0.023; 21.5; 22.0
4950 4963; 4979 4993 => 0.014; 22.3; 22.0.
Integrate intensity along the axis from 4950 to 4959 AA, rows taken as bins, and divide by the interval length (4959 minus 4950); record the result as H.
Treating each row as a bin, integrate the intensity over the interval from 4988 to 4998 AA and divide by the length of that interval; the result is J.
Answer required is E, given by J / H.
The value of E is 0.95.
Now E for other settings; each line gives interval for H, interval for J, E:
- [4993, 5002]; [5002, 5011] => 0.97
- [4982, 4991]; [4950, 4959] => 1.03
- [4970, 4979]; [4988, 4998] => 1.02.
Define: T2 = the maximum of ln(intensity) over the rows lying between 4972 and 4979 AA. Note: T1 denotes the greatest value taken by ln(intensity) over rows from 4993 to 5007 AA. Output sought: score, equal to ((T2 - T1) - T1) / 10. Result -0.312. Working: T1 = 3.09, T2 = 3.059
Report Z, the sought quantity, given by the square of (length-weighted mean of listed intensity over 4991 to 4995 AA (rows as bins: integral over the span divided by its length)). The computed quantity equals 479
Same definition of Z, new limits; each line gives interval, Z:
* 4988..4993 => 442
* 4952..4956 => 529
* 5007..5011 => 443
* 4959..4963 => 478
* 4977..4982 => 473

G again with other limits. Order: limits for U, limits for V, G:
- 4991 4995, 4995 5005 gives 1.04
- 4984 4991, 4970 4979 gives 1.04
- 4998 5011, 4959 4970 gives 0.97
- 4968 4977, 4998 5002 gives 0.99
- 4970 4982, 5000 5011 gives 1.03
